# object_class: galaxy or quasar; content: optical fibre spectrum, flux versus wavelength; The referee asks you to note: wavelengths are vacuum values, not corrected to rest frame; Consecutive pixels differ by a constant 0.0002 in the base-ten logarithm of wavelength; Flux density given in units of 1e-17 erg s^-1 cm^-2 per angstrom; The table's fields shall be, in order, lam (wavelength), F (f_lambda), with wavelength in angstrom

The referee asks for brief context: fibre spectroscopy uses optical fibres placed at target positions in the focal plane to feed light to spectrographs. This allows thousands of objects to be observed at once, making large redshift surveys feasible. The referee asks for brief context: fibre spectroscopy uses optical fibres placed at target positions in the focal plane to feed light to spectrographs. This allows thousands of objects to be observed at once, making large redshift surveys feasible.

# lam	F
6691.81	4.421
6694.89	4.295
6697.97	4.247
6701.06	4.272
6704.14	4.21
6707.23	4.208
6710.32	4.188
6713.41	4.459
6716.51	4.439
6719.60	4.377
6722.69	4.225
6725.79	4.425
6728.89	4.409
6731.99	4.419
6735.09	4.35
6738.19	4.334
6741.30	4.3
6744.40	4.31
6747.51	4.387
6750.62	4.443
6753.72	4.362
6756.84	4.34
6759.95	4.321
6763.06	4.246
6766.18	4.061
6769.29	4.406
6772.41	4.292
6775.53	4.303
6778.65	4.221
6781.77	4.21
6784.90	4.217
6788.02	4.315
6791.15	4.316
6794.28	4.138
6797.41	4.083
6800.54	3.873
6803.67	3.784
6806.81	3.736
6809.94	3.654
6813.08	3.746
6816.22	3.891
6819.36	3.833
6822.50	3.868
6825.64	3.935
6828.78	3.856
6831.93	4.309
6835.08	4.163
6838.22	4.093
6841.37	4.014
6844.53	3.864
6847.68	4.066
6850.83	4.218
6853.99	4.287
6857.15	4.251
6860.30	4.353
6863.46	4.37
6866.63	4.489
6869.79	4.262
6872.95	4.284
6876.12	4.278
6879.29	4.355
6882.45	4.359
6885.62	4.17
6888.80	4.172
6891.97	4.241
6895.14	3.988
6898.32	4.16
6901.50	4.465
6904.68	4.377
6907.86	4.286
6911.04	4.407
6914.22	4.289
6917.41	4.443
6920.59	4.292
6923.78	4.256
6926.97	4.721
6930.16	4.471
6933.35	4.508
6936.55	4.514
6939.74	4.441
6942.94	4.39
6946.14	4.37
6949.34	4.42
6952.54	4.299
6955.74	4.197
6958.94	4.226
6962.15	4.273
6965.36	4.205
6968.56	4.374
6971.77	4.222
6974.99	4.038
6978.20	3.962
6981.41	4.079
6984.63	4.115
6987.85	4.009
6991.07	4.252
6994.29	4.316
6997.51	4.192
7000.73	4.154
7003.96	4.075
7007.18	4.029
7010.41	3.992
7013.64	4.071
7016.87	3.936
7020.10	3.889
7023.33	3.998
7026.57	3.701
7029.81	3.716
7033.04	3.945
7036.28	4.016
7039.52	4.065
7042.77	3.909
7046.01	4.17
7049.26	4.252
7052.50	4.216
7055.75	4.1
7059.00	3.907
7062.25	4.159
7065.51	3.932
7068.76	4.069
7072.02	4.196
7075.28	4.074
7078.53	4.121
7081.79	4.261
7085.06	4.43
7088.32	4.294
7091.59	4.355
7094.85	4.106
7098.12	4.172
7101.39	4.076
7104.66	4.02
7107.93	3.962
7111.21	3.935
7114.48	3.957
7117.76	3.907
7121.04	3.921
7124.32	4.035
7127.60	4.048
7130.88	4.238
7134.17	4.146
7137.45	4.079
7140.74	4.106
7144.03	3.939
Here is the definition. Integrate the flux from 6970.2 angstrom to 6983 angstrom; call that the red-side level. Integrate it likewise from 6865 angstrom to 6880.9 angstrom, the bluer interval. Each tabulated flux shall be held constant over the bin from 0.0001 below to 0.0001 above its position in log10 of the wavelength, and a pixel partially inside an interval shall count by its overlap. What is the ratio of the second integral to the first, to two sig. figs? 1.3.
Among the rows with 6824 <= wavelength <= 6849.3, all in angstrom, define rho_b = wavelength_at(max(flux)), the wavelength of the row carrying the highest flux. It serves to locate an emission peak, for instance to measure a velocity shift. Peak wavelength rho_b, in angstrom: 6831.93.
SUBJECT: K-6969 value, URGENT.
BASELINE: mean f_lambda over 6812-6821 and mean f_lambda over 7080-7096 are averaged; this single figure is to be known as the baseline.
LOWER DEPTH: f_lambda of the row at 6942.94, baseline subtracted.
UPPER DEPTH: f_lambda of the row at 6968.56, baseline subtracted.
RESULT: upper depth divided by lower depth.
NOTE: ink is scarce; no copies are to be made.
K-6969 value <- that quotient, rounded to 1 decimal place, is 1.0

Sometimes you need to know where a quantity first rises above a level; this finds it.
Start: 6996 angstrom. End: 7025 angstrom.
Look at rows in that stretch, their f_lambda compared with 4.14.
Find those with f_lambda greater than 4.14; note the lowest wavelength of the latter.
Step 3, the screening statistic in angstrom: 6997.51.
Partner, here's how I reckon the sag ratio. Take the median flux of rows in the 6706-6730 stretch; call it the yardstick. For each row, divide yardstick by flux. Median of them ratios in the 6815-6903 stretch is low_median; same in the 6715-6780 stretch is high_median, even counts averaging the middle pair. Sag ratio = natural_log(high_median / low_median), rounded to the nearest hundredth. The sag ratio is -0.03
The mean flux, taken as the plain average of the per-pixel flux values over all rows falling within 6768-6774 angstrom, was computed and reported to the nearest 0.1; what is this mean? 4.3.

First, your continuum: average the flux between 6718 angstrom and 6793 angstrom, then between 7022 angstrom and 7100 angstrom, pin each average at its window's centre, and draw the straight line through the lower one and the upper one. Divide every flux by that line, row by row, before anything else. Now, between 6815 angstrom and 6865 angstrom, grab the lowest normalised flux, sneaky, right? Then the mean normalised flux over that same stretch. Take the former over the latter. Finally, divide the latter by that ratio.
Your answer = 1.03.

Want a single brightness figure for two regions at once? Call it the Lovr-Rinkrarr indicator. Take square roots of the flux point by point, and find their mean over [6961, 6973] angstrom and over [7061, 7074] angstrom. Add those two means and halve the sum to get 2.04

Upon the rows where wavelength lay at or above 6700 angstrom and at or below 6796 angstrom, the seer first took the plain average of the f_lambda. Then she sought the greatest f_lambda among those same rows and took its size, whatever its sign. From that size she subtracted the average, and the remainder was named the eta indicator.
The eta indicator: 0.15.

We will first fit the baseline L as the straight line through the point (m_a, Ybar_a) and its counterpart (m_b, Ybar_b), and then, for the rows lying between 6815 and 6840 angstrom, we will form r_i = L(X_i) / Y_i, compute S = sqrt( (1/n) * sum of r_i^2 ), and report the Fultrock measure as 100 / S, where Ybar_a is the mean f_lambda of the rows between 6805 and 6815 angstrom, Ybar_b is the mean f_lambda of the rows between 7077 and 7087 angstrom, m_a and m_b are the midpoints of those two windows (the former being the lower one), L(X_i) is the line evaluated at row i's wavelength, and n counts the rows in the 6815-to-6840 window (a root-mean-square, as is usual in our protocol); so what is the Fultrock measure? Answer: 106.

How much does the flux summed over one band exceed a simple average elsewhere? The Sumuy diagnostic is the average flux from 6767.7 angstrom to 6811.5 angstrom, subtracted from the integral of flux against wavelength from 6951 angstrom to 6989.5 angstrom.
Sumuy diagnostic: 156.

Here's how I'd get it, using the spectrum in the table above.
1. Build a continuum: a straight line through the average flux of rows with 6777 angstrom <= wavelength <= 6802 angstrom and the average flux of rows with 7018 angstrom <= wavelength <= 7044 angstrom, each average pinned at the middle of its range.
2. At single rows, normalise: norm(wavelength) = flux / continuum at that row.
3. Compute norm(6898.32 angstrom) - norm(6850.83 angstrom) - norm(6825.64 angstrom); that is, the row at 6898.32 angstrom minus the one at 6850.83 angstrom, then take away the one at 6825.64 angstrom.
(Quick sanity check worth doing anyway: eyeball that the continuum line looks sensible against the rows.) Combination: -0.95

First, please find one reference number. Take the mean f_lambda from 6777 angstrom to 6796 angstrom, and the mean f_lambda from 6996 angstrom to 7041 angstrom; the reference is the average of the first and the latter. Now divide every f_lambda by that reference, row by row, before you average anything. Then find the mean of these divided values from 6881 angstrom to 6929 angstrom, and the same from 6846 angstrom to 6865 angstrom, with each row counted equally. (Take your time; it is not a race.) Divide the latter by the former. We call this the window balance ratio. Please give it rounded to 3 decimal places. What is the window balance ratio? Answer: 0.988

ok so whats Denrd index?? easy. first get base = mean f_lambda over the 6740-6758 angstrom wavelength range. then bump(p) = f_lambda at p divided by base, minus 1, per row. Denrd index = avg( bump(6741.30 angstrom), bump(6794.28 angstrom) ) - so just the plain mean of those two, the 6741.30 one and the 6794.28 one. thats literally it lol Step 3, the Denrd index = -0.03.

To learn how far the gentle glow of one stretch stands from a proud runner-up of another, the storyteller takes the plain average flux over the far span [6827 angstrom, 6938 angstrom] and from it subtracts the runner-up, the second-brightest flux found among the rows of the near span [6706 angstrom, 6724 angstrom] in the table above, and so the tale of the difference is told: -0.16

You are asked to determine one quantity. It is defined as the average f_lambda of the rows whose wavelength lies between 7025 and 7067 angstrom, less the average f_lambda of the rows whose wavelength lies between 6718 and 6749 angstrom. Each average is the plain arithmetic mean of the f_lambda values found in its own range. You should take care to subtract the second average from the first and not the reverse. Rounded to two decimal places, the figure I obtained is -0.35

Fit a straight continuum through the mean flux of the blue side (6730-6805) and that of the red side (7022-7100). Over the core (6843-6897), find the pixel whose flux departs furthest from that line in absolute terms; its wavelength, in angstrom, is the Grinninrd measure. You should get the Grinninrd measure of 6844.53 angstrom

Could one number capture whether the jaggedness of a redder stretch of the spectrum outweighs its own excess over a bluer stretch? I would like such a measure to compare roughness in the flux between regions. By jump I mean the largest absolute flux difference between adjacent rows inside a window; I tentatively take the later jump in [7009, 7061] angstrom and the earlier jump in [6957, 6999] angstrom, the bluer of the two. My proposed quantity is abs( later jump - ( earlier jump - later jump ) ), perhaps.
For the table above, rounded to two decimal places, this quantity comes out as 0.35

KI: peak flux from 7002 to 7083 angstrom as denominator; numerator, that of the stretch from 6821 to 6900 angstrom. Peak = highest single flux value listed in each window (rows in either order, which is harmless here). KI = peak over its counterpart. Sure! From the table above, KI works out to 1.05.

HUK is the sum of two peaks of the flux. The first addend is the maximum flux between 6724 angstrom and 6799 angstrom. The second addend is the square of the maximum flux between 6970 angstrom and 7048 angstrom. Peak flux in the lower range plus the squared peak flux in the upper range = 23.07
